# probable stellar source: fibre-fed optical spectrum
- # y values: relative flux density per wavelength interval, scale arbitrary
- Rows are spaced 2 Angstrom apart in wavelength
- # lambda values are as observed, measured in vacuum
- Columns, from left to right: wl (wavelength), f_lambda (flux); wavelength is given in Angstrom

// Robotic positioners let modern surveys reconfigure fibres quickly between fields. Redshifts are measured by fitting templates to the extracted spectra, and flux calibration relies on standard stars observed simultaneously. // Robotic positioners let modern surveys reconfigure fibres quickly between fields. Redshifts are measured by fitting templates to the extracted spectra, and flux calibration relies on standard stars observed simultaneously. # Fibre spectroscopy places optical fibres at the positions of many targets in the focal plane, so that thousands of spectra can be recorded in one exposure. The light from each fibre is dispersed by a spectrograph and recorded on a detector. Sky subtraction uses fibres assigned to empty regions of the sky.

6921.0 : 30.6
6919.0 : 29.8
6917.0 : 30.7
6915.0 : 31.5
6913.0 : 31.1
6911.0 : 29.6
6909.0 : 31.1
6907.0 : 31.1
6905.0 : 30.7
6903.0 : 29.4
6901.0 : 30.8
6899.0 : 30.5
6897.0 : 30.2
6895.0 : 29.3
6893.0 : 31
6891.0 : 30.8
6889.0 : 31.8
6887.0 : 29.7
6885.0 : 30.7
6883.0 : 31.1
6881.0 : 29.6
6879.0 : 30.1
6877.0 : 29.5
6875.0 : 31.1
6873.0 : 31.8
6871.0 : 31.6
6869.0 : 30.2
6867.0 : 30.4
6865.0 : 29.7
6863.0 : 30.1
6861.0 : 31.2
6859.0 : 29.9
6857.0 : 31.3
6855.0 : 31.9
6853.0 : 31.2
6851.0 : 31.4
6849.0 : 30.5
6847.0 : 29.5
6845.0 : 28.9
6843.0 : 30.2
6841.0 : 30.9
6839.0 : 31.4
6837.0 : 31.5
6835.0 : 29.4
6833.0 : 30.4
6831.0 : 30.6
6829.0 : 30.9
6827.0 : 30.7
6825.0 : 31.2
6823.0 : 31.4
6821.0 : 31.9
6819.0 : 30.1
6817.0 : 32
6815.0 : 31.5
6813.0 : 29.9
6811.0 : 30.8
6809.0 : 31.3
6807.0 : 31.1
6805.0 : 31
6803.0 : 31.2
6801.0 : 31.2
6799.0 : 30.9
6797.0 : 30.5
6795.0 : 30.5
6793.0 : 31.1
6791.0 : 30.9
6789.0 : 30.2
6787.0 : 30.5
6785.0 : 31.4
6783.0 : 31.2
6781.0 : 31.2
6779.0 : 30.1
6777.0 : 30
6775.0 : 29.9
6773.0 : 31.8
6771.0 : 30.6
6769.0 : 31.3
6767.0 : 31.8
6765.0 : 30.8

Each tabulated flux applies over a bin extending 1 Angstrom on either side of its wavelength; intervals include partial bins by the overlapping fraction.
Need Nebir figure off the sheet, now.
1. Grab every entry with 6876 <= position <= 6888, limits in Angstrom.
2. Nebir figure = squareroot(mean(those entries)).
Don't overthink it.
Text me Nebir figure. 5.49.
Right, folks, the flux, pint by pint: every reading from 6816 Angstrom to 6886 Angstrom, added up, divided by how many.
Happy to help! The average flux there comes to 30.7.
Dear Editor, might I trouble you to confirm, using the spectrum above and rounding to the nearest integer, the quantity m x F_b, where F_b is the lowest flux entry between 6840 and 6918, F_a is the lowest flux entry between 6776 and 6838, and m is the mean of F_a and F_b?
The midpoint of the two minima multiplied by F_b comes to 842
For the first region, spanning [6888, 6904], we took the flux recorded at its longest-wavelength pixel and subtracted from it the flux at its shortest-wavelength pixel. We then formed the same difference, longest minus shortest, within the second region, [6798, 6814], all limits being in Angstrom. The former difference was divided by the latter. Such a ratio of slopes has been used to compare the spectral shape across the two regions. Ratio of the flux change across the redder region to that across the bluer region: 2.4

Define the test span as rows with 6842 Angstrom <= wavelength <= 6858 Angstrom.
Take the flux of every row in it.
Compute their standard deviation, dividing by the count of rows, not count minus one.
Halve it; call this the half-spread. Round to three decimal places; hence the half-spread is 0.482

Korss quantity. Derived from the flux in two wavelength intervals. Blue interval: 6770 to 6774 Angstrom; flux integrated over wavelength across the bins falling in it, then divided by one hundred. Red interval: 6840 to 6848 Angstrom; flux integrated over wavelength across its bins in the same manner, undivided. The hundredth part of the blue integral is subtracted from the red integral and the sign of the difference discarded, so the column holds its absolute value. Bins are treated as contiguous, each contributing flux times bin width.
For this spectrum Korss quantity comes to 238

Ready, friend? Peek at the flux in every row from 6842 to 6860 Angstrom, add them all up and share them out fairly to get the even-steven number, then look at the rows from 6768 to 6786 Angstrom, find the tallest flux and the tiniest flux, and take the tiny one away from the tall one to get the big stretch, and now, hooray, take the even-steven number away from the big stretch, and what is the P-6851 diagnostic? -28.63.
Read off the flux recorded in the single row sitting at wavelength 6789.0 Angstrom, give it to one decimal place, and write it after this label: 30.2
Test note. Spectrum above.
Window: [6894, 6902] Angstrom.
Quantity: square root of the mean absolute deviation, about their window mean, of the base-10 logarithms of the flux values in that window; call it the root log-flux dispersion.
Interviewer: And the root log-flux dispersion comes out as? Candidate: 0.081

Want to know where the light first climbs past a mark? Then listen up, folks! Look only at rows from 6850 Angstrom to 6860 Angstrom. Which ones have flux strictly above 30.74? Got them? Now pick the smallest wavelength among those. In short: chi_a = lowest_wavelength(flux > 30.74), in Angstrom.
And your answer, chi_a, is 6851.0 Angstrom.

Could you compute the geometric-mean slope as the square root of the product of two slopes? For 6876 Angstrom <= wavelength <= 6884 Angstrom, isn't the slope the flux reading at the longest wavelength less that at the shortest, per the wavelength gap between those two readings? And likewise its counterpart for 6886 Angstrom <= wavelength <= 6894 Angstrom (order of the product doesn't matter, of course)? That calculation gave 0.24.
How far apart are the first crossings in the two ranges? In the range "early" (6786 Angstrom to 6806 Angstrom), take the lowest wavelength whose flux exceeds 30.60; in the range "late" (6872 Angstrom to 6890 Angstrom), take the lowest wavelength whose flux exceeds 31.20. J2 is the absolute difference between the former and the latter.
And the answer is 82 Angstrom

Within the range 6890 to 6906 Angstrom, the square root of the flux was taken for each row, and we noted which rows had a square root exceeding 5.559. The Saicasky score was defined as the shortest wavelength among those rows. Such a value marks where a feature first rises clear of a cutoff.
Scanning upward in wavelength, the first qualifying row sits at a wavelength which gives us 6893.0 Angstrom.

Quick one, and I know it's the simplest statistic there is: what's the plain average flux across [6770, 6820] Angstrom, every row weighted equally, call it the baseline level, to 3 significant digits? 30.8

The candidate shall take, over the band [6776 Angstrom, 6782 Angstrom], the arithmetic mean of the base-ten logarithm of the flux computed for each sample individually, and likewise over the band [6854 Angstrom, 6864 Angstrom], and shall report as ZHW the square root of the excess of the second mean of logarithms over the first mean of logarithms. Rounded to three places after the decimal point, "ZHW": 0.079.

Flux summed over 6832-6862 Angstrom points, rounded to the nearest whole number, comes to 460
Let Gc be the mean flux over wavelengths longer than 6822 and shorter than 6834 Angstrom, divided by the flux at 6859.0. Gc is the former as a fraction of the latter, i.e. 1.03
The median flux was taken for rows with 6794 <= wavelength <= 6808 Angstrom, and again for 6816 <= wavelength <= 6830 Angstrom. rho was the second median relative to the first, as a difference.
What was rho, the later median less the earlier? 0.2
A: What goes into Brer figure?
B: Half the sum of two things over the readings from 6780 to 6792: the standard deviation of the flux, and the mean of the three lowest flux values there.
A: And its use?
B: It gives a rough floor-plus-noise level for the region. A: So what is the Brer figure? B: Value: 15.5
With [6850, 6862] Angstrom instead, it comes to 15.7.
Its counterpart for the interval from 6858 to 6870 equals 15.2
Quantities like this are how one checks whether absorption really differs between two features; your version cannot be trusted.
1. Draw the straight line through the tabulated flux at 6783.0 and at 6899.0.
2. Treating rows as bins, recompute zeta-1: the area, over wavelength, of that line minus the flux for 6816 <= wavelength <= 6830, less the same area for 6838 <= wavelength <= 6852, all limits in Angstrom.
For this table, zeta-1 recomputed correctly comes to -8.9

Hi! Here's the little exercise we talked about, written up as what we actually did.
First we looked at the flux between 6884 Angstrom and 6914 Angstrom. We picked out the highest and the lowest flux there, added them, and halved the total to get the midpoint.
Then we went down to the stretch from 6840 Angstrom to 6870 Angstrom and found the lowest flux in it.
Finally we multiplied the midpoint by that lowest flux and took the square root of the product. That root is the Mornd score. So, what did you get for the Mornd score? 29.71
